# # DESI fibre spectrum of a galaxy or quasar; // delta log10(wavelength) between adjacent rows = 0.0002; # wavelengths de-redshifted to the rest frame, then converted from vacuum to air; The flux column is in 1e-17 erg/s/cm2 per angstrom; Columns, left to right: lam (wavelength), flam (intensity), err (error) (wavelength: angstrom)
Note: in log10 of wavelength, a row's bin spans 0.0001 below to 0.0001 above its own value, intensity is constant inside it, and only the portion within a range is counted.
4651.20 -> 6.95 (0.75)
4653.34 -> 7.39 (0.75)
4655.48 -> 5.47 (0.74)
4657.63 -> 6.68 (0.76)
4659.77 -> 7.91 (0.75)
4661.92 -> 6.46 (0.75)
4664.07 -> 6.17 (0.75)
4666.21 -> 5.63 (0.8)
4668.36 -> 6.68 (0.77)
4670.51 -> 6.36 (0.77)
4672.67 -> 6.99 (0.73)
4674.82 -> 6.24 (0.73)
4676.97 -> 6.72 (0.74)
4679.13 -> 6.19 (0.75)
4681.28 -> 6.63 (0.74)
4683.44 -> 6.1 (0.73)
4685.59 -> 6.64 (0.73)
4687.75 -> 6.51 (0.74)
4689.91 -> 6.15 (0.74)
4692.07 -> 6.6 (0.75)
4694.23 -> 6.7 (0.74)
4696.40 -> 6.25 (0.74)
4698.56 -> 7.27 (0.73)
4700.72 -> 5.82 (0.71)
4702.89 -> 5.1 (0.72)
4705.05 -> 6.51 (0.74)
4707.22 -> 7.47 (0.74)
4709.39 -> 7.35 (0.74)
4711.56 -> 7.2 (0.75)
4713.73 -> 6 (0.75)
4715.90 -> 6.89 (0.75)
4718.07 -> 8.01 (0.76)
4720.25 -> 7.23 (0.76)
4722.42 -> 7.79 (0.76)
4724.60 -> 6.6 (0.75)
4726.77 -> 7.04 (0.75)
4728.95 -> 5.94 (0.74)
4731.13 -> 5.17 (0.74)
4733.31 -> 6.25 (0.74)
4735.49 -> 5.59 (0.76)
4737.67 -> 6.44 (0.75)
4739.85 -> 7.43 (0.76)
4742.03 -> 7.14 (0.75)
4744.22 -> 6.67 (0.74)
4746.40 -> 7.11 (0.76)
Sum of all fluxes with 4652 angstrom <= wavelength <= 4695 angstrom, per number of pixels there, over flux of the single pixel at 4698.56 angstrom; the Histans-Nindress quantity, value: 0.896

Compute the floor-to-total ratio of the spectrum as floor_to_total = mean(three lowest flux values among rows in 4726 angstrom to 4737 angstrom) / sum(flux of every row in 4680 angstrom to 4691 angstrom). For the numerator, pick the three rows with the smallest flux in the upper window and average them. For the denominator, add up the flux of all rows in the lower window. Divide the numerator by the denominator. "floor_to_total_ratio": 0.174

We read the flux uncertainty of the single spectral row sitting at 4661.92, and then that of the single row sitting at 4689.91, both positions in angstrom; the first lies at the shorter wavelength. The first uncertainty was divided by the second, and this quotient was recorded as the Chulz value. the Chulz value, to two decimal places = 1.01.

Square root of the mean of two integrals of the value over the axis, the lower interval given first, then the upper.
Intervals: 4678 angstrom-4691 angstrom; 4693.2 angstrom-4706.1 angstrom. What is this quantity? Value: 9.05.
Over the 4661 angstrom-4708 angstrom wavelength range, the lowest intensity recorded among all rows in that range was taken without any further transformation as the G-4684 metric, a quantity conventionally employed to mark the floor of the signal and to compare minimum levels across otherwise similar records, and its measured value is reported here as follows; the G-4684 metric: 5.1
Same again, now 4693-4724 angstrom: 5.1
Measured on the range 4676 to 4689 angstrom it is 6.1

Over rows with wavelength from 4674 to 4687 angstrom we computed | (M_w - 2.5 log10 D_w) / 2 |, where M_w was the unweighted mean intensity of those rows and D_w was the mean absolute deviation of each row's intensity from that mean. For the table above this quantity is 3.98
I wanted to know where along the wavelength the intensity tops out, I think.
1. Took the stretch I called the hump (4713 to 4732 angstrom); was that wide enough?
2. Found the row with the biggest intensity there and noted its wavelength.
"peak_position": 4718.07 angstrom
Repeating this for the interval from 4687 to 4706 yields 4698.56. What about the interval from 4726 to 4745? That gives 4739.85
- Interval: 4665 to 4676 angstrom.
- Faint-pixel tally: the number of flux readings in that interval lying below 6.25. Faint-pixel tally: 2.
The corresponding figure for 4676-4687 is 2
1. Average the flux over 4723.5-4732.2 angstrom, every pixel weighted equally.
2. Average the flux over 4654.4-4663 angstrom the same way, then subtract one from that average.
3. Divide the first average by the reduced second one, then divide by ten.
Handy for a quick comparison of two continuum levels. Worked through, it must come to 0.110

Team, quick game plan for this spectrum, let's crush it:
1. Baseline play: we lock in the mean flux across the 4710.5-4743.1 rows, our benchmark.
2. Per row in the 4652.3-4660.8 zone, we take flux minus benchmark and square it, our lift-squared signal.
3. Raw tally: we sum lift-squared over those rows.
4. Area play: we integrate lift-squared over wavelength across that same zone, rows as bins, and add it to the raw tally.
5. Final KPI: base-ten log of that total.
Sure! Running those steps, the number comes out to 1.03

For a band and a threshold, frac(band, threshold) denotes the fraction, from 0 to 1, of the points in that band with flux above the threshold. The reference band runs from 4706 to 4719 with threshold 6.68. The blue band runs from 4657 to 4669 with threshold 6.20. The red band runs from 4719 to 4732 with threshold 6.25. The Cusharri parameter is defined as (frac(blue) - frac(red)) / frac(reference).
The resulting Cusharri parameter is 0.0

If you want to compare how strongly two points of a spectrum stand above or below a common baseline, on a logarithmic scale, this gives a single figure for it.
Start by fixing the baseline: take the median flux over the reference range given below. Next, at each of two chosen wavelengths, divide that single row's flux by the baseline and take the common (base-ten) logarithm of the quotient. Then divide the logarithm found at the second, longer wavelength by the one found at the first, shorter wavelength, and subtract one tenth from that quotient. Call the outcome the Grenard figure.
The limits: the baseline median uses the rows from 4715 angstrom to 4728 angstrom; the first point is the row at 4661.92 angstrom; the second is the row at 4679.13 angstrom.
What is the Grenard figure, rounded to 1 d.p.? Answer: 1.3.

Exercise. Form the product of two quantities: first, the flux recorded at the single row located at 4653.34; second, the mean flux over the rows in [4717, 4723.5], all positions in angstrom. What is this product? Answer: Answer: 57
